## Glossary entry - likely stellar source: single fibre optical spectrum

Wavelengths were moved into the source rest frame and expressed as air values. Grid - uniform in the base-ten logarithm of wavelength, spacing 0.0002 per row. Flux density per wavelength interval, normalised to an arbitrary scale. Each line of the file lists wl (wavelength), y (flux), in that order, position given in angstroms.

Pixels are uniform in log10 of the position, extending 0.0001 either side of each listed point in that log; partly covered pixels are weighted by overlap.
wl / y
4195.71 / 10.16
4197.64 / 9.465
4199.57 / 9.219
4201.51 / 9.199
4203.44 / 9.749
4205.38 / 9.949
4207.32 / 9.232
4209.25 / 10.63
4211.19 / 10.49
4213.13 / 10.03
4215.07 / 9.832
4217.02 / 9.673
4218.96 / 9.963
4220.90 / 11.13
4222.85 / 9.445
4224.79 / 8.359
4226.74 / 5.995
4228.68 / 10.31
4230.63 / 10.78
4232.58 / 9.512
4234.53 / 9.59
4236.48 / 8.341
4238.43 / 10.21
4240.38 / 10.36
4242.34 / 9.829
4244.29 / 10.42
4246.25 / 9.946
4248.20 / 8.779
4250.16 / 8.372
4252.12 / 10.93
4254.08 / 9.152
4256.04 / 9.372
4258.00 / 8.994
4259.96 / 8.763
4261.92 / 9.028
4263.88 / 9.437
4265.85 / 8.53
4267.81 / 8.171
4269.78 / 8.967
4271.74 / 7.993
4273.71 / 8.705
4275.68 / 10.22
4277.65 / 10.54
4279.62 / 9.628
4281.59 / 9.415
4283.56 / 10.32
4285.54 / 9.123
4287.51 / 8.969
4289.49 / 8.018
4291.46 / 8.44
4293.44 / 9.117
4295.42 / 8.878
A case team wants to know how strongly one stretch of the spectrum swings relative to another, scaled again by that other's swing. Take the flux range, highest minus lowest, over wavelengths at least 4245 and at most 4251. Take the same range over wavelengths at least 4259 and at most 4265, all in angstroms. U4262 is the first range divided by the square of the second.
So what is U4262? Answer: 3.5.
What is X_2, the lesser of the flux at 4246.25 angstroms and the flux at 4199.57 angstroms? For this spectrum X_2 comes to 9.22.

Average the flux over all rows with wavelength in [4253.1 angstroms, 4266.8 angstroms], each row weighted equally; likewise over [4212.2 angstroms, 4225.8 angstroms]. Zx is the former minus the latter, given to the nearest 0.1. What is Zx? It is -0.7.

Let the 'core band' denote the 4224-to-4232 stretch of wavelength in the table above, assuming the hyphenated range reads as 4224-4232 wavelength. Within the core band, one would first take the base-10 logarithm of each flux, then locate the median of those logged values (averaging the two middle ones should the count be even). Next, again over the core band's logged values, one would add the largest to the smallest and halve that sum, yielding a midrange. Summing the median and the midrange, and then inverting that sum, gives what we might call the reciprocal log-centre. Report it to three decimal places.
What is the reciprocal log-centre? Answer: 0.534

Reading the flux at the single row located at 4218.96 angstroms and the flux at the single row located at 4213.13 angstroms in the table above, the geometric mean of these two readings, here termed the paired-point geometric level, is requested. 10.0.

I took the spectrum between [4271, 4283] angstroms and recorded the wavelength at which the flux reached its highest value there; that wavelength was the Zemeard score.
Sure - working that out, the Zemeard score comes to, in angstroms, 4277.65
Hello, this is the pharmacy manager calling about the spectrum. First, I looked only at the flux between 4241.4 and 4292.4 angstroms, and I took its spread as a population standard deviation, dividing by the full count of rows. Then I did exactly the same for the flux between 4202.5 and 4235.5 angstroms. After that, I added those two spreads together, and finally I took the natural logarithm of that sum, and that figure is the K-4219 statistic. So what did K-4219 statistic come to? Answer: 0.65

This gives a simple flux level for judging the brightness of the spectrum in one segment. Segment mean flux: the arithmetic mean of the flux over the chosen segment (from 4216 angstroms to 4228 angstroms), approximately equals 9.1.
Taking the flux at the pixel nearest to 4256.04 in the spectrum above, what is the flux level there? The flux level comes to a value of 9.372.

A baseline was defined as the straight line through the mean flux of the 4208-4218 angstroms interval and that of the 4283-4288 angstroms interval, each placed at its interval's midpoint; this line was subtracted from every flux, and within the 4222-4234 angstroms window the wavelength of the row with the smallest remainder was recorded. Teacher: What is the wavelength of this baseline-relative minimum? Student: 4226.74 angstroms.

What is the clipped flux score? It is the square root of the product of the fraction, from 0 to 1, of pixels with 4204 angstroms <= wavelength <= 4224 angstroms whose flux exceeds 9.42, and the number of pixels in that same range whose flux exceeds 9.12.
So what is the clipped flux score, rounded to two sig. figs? 3.0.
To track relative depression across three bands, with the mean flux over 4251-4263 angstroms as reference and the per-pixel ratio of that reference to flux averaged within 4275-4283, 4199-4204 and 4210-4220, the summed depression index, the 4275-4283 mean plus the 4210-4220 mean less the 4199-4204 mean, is 0.88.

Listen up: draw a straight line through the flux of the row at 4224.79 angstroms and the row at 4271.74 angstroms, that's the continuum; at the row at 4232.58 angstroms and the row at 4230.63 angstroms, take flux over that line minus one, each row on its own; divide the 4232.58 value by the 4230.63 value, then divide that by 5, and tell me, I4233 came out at 0.10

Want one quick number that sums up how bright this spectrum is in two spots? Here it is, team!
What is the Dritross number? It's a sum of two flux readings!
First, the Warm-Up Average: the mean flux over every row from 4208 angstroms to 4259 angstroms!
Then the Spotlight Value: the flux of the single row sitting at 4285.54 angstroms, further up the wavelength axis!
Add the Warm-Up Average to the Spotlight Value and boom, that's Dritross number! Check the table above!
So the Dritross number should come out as 18.8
